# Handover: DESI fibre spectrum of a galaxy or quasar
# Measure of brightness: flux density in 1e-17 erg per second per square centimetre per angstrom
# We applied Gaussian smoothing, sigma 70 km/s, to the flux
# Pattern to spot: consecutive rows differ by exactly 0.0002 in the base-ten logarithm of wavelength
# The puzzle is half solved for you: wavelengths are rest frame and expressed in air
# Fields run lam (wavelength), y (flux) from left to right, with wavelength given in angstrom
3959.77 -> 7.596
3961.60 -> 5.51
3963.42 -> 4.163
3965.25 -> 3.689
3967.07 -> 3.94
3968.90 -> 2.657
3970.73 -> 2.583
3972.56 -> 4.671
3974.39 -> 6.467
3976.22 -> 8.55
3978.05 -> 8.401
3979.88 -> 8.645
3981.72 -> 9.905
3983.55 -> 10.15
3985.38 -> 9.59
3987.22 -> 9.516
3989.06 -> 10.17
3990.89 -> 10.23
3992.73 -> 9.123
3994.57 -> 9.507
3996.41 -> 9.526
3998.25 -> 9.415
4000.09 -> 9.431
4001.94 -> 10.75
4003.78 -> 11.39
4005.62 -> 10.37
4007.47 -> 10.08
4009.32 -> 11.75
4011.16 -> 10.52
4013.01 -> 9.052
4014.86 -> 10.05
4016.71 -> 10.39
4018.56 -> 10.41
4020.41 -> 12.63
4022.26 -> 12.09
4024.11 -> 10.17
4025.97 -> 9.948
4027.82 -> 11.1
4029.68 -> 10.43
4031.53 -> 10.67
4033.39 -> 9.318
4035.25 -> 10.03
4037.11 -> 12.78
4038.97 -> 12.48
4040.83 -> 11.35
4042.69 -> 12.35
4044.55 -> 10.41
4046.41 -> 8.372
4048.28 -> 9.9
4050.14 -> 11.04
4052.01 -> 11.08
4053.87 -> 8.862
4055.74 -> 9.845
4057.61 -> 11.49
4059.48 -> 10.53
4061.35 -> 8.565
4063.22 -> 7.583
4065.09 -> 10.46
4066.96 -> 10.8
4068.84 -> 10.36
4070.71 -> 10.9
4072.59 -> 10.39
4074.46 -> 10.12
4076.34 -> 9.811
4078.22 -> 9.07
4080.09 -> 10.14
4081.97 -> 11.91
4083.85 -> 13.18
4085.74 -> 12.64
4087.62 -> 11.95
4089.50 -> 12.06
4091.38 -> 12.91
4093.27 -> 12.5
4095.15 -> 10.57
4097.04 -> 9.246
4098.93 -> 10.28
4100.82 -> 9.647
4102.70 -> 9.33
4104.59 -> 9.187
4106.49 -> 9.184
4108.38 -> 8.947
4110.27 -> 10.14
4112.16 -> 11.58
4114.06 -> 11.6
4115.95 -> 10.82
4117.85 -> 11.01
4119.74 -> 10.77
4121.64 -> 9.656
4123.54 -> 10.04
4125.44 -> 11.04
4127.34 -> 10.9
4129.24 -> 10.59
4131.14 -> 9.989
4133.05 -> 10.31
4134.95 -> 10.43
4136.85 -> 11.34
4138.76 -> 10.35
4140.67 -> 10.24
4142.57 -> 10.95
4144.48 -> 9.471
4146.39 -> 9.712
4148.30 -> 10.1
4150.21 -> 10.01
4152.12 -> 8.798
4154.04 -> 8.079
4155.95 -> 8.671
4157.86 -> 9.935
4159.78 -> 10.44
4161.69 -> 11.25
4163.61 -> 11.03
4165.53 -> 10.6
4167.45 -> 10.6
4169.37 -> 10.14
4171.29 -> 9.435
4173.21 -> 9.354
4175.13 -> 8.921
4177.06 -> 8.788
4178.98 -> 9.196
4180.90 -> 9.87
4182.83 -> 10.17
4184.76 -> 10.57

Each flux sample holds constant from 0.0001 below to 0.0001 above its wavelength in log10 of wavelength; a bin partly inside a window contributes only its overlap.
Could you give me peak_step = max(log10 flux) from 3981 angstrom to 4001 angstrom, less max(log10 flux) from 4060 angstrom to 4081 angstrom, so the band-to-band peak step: -0.028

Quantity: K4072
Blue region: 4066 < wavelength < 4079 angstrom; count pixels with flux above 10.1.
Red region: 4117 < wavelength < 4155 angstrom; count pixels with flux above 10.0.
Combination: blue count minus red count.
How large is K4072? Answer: -9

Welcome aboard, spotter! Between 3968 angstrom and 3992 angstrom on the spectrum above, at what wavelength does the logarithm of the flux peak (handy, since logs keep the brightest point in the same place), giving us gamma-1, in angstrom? 3990.89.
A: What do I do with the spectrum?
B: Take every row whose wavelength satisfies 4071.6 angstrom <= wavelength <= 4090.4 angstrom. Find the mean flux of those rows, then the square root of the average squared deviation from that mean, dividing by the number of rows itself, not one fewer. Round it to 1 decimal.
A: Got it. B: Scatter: 1.3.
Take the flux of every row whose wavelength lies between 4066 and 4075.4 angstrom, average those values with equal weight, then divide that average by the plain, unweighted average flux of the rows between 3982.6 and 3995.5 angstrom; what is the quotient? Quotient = 1.08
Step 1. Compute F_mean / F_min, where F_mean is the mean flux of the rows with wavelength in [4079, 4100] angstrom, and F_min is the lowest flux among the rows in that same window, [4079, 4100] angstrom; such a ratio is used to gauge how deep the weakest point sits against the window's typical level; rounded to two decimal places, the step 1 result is 1.25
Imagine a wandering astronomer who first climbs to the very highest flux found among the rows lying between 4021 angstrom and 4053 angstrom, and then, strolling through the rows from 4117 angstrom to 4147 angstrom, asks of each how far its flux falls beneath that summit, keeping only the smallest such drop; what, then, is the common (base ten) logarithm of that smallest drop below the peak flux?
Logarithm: 0.16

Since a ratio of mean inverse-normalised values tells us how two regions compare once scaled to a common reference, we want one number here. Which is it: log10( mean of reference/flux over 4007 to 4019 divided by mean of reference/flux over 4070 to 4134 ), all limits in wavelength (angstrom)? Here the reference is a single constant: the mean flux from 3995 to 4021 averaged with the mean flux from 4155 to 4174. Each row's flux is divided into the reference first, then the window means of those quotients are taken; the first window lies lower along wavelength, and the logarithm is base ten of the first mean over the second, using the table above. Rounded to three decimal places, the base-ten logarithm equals 0.011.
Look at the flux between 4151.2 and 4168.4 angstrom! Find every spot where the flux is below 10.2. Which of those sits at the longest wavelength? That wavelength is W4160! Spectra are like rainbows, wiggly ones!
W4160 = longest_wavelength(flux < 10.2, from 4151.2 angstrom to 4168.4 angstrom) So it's 4157.86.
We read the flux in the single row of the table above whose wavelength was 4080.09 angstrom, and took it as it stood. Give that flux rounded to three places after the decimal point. 10.140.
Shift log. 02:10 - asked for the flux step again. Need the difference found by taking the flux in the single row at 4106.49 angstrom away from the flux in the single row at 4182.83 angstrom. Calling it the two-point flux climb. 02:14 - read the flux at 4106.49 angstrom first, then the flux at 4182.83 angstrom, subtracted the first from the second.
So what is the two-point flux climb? 1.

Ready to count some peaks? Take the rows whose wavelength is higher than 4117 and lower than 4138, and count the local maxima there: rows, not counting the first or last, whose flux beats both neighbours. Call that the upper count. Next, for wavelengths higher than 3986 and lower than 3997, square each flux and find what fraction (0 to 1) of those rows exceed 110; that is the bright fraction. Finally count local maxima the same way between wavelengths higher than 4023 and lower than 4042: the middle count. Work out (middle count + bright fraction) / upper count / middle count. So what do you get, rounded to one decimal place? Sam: 1.0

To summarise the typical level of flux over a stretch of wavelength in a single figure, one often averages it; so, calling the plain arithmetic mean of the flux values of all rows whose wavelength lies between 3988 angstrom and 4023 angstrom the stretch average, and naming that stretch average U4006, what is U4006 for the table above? 10.4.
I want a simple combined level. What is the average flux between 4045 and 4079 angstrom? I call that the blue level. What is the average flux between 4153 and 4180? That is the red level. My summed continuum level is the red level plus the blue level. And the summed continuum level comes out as 19.7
